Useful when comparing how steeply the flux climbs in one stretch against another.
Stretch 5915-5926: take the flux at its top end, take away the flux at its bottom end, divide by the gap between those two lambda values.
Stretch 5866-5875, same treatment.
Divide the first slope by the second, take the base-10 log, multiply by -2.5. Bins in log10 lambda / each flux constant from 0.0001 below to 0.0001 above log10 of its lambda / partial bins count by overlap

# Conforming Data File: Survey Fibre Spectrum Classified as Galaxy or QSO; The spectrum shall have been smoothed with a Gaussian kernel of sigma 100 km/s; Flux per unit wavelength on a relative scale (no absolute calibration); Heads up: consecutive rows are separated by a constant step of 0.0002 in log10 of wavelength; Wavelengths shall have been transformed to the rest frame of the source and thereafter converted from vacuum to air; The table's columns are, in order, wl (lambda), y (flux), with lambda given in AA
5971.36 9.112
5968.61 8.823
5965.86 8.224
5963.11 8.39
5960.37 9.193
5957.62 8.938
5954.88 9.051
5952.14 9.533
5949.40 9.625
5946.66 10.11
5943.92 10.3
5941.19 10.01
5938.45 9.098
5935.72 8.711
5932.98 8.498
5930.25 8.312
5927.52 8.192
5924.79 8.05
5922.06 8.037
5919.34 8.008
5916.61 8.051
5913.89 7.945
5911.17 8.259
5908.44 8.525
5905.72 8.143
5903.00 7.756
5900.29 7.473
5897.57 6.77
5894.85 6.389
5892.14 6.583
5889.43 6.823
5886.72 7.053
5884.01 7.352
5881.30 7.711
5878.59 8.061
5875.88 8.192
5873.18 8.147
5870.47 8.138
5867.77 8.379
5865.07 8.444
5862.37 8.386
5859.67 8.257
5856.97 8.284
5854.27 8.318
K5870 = 6.4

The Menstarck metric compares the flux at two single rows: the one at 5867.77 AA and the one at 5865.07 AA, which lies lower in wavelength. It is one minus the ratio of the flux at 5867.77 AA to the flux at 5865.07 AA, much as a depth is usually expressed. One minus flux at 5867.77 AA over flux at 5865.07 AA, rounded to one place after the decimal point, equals 0.0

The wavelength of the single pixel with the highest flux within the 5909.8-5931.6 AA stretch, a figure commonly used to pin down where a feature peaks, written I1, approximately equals 5930.25 AA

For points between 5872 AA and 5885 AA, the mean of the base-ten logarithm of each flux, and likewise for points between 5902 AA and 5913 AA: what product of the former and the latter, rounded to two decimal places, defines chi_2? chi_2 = 0.82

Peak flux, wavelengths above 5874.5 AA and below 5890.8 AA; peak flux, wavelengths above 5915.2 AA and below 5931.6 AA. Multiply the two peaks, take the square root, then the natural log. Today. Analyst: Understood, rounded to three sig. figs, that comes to 2.11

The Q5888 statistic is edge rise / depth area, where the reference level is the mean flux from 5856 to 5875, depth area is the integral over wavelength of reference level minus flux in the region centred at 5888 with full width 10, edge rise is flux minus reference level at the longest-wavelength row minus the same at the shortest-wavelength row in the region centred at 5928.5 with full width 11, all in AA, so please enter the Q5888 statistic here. 0.0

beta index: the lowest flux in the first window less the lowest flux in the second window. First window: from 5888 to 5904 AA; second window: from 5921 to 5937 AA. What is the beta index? -1.6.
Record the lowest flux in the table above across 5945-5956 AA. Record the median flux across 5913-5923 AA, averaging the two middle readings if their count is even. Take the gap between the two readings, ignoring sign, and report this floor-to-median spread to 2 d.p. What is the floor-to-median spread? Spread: 1.03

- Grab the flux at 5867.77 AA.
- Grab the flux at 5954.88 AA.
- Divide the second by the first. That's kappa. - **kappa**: 1.08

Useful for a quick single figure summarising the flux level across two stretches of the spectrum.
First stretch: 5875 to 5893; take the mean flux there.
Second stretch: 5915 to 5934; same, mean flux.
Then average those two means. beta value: 7.78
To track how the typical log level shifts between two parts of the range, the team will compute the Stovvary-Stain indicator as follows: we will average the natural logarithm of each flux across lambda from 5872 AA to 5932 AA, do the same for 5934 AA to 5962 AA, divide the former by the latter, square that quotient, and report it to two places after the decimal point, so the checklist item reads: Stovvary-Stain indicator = 0.83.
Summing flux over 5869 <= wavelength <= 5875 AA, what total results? 16.3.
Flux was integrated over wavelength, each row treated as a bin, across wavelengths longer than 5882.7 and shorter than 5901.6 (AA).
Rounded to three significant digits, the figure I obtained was 131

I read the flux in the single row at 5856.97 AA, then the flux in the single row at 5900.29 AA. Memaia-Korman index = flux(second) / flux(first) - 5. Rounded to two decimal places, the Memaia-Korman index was -4.10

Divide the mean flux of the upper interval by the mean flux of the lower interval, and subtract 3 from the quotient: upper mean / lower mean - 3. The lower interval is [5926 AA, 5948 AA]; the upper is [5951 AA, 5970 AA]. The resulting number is -2.03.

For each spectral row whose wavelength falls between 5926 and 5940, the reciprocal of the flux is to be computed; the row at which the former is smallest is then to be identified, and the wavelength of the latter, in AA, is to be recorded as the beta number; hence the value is 5938.45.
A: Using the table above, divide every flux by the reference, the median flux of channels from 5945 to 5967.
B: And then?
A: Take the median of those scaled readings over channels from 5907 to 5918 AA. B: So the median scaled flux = 0.89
